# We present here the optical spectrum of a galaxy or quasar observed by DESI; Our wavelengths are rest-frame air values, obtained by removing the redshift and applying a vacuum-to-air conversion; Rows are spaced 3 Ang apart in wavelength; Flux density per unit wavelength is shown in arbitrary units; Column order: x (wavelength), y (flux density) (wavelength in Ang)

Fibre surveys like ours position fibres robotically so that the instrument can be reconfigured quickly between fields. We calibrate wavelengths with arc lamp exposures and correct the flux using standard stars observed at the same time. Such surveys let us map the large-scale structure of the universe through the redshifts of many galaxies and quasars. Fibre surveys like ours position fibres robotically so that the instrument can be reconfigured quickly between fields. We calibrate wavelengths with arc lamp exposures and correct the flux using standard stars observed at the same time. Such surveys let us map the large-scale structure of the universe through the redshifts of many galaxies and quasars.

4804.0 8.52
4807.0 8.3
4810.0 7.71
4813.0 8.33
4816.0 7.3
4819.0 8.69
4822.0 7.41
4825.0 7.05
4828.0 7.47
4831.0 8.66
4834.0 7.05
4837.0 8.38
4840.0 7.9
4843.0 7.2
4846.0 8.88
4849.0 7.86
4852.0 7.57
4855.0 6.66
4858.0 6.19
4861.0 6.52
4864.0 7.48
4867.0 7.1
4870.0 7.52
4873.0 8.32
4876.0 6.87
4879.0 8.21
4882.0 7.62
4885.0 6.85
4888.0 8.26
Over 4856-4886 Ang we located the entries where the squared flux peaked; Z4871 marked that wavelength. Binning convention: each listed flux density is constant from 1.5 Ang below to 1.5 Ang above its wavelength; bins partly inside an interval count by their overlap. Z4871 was 4873.0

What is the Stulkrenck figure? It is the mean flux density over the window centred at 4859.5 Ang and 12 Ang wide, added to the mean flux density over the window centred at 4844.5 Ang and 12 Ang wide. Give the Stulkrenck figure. 14.7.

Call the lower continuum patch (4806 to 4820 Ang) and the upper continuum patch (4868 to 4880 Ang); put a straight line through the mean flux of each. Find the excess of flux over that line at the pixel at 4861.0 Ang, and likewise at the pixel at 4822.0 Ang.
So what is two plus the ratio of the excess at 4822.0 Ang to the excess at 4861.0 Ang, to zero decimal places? 2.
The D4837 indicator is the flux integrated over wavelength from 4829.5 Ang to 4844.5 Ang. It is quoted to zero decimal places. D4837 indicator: 118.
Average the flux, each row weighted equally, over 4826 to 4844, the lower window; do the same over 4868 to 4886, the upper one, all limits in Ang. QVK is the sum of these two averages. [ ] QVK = 15.3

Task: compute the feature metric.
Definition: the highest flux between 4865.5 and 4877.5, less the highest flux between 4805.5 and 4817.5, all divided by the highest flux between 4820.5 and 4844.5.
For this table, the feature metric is -0.0012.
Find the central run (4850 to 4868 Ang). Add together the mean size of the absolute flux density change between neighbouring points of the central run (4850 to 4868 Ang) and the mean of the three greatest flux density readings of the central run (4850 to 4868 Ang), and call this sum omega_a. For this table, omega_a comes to 7.99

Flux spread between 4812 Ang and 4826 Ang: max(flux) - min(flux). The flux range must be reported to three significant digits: 1.64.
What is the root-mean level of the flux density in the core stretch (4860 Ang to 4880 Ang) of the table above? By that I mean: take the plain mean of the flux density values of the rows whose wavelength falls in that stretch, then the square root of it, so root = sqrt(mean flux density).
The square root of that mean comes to 2.73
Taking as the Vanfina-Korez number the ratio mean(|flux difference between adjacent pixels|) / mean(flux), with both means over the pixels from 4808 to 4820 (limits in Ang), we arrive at 0.13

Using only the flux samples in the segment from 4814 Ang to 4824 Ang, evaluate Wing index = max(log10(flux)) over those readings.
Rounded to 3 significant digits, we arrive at 0.939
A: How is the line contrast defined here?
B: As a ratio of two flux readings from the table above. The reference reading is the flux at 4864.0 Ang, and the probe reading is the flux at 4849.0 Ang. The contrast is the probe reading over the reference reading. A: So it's 1.05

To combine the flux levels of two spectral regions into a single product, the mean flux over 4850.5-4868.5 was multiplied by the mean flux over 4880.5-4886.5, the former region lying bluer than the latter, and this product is 50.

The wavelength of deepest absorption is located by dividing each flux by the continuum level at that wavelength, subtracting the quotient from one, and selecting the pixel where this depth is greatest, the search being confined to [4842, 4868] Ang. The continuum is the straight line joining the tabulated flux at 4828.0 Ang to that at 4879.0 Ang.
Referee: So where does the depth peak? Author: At 4858.0 Ang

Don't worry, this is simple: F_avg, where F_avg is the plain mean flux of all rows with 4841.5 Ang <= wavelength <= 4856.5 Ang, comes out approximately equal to 7.63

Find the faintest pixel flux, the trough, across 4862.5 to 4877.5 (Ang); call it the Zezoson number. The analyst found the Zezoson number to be 6.87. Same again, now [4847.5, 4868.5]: 6.19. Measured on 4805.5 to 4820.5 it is 7.3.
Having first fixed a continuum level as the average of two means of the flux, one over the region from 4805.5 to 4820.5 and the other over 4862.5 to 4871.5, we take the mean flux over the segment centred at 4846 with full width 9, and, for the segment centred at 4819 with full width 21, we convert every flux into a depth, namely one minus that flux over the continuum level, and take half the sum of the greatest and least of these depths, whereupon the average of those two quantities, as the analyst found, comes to 3.98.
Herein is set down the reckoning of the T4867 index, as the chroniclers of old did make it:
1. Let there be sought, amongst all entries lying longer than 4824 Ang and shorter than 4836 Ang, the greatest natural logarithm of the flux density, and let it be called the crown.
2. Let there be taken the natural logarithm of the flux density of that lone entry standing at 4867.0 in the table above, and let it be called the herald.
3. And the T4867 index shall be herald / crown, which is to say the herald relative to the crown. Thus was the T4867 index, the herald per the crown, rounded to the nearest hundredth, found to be 0.91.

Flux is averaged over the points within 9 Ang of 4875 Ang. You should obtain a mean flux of 7.6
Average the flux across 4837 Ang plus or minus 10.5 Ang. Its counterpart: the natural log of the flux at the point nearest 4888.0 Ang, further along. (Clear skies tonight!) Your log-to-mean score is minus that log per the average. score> -0.266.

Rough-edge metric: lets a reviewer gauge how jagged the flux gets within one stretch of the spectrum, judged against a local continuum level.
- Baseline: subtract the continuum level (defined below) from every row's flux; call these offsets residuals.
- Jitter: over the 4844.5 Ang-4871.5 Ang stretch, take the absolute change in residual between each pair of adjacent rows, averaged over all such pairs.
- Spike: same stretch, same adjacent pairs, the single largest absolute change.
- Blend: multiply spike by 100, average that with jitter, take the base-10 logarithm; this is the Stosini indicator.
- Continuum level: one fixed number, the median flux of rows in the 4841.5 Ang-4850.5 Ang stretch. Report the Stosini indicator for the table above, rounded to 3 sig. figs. 1.71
